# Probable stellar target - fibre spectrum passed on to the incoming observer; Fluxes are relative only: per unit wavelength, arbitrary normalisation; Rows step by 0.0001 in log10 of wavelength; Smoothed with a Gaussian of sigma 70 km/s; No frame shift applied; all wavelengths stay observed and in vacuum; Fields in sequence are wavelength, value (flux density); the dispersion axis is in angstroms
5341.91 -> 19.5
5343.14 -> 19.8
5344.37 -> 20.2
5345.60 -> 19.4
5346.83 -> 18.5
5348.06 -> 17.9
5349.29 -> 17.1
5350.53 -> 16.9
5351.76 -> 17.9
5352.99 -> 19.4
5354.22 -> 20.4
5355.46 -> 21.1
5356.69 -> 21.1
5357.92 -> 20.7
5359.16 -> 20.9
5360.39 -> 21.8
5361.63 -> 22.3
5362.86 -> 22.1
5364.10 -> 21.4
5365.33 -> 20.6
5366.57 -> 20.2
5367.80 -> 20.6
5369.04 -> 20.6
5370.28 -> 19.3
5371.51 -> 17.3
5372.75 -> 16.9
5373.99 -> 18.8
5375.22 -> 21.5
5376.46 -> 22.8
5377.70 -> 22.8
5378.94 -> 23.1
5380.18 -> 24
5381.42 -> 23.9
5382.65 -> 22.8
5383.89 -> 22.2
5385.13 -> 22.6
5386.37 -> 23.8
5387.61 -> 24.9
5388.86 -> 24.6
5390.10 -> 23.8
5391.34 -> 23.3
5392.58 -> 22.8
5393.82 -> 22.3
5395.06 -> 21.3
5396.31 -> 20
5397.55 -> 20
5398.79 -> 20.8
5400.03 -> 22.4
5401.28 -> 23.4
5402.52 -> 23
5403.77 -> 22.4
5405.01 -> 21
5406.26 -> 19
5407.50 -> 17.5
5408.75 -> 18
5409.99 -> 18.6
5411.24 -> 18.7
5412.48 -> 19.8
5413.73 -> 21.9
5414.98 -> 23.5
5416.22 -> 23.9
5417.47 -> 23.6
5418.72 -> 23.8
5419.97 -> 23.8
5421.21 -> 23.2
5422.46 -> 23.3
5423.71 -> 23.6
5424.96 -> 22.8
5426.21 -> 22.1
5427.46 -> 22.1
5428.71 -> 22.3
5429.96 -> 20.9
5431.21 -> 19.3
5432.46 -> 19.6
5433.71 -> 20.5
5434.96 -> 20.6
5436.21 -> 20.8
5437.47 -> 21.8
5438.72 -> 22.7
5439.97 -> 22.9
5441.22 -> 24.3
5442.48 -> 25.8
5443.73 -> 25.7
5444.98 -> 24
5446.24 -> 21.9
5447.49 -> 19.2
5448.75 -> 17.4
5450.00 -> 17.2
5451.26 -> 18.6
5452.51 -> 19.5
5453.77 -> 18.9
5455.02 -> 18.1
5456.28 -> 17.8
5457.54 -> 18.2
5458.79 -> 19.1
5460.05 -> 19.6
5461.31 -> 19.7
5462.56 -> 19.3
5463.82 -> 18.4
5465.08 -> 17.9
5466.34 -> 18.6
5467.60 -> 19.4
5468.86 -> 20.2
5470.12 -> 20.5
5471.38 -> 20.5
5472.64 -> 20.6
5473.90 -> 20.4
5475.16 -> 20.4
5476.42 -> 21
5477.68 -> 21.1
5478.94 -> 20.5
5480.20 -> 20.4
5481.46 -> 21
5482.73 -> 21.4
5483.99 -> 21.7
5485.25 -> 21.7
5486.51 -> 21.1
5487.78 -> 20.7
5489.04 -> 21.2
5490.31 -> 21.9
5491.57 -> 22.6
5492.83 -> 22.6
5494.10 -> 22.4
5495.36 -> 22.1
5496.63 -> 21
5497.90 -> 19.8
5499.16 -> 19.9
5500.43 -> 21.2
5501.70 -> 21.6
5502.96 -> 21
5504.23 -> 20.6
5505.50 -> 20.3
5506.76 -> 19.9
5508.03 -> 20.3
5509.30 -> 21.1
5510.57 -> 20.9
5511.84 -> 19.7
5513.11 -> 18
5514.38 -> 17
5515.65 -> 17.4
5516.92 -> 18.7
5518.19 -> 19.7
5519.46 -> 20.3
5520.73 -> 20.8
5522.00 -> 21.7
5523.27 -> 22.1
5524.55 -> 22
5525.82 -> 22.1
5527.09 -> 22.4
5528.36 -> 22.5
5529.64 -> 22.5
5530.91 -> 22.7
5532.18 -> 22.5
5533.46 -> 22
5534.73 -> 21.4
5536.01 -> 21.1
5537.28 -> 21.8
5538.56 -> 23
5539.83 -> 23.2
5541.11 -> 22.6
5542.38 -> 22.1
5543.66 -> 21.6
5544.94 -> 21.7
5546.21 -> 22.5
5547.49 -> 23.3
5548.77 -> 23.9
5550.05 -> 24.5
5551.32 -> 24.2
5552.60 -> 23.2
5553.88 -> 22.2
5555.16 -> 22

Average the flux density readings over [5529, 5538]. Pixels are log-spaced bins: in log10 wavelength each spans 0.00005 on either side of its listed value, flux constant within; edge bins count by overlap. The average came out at 22.00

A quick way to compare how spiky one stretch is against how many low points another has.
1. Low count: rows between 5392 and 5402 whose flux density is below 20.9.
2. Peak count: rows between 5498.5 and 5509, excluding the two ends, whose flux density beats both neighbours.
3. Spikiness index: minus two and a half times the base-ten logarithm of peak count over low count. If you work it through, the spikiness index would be 1.2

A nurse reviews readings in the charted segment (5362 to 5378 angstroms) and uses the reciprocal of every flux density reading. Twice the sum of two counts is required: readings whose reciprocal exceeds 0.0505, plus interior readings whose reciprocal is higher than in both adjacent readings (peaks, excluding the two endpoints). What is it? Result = 12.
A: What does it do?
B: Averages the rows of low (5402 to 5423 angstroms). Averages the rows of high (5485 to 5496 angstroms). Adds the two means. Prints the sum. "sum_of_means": 43.3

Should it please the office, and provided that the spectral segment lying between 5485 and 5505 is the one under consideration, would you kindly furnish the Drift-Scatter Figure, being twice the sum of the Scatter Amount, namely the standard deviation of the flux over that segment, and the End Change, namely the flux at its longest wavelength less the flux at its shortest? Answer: -0.5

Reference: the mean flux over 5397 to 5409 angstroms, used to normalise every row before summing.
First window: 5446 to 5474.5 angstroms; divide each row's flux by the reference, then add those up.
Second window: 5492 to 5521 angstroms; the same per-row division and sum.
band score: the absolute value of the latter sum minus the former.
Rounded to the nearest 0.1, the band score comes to 1.2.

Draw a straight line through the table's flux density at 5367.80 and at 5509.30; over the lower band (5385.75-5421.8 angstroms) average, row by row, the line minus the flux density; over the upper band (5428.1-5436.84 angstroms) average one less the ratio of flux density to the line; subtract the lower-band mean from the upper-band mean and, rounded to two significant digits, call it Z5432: 1.2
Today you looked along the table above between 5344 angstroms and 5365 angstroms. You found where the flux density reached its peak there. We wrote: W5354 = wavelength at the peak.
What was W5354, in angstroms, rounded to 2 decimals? 5361.63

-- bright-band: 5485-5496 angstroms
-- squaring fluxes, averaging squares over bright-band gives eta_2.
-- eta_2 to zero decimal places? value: 476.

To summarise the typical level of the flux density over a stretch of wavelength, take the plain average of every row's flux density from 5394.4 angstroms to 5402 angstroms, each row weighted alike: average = 21.3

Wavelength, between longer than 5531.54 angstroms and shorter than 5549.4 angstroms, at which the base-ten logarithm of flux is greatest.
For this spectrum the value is 5548.77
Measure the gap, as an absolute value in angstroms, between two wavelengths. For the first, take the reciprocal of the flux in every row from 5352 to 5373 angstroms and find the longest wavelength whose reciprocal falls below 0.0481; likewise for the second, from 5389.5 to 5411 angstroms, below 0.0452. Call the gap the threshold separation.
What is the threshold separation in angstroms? 39.7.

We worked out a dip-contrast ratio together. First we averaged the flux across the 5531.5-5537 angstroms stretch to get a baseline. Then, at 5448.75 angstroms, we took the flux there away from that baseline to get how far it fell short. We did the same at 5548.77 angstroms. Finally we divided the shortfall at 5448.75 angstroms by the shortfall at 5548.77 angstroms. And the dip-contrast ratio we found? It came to -2.0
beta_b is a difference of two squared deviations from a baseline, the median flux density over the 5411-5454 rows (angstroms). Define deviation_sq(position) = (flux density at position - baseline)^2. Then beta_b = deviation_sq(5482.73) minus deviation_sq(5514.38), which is -26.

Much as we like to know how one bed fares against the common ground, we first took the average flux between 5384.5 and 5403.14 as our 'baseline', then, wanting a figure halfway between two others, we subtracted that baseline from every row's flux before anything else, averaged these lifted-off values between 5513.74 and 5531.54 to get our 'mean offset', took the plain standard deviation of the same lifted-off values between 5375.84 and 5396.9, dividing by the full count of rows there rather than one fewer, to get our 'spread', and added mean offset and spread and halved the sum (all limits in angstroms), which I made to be -0.30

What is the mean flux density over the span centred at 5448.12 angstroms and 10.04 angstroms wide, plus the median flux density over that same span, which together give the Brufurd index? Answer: 39.8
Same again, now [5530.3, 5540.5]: 44.5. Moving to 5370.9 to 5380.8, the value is 43.0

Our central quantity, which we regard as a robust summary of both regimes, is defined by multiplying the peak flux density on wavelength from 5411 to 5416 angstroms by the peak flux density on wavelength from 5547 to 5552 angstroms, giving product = 576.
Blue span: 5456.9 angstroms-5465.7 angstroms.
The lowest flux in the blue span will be 17.9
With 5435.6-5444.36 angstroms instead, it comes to 20.8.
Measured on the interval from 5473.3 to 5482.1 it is 20.4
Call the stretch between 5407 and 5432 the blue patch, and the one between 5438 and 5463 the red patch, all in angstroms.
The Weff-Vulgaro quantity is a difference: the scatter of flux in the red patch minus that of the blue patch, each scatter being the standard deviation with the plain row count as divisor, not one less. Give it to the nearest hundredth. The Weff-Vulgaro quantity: 0.58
